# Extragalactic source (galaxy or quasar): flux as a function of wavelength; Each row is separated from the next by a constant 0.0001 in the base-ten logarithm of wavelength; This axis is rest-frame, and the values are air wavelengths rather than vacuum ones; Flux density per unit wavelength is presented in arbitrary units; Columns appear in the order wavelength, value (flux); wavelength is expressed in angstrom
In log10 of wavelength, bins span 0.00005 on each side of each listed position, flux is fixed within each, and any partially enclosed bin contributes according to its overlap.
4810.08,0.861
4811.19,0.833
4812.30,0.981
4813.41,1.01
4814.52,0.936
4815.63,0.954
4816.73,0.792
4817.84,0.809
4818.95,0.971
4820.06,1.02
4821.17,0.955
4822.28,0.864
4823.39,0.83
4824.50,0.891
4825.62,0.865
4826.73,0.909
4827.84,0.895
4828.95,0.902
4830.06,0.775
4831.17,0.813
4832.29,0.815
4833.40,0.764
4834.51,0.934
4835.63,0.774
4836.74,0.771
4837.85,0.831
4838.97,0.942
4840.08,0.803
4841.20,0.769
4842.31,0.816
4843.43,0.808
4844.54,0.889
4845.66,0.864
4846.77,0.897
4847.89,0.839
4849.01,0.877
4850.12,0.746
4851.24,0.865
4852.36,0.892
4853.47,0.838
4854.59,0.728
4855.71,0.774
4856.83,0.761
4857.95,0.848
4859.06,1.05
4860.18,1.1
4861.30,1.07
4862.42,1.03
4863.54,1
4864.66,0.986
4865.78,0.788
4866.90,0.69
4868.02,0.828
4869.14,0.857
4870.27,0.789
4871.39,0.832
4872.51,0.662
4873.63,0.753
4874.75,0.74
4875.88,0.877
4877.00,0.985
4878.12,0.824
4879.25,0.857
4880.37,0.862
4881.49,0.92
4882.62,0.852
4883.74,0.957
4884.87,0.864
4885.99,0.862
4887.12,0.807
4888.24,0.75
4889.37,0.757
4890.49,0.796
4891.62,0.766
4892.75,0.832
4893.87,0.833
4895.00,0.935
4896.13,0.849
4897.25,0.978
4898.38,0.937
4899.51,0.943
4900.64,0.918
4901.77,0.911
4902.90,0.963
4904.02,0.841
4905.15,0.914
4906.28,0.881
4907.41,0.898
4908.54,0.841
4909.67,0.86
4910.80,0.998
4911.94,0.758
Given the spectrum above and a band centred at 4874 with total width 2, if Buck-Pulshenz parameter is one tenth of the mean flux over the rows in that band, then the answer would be 0.075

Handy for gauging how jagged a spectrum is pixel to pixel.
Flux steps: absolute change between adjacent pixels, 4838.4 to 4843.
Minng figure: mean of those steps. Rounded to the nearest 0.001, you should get 0.073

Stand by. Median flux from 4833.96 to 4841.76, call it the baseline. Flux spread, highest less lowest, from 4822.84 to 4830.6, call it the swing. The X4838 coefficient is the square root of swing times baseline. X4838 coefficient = 0.328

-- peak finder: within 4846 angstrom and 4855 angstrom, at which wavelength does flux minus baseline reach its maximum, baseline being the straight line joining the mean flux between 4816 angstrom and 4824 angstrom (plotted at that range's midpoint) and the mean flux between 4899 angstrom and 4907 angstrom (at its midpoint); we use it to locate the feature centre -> 4846.77 angstrom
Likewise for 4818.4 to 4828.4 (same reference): 4820.06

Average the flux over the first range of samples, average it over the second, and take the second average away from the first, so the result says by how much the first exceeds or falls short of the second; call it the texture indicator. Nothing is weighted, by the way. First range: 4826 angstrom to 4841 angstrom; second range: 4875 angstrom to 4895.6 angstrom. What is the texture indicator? -0.011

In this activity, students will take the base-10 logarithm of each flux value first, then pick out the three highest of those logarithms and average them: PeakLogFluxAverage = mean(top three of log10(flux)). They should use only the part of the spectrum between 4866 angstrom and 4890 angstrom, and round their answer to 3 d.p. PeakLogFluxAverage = -0.021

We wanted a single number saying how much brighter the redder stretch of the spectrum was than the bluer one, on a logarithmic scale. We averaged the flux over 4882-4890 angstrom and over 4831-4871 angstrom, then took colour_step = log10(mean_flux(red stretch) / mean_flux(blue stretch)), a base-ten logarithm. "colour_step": -0.011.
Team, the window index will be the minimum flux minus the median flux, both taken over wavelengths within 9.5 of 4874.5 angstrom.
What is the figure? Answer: -0.17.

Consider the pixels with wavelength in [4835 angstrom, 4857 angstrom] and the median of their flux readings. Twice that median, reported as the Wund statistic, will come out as 1.65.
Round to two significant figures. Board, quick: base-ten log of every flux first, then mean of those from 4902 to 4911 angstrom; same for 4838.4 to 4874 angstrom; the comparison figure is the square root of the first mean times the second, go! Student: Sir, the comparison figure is 0.058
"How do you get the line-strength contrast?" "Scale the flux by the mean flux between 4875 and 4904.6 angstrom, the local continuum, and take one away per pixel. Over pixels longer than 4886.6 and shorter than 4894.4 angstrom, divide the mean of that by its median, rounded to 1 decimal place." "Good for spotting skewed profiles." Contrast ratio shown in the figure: 1.1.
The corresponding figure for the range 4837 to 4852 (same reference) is 0.9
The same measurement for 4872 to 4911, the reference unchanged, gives 0.9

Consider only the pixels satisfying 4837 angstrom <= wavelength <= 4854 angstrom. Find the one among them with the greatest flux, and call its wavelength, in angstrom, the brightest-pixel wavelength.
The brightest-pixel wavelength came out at 4838.97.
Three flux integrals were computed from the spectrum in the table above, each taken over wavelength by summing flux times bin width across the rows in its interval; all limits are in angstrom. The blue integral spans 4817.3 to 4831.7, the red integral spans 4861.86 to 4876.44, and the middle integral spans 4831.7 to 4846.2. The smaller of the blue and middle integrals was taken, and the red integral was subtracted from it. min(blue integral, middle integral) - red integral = -0.13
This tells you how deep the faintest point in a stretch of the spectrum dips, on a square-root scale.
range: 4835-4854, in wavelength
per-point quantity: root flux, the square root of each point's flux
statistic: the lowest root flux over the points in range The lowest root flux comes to 0.86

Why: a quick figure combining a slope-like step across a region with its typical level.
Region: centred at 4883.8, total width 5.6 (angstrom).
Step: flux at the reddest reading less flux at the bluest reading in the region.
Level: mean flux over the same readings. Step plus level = 0.83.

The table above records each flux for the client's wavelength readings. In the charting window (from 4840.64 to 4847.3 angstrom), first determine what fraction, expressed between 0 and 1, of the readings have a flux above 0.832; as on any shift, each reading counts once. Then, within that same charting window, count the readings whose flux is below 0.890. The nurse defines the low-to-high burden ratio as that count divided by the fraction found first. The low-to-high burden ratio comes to 10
